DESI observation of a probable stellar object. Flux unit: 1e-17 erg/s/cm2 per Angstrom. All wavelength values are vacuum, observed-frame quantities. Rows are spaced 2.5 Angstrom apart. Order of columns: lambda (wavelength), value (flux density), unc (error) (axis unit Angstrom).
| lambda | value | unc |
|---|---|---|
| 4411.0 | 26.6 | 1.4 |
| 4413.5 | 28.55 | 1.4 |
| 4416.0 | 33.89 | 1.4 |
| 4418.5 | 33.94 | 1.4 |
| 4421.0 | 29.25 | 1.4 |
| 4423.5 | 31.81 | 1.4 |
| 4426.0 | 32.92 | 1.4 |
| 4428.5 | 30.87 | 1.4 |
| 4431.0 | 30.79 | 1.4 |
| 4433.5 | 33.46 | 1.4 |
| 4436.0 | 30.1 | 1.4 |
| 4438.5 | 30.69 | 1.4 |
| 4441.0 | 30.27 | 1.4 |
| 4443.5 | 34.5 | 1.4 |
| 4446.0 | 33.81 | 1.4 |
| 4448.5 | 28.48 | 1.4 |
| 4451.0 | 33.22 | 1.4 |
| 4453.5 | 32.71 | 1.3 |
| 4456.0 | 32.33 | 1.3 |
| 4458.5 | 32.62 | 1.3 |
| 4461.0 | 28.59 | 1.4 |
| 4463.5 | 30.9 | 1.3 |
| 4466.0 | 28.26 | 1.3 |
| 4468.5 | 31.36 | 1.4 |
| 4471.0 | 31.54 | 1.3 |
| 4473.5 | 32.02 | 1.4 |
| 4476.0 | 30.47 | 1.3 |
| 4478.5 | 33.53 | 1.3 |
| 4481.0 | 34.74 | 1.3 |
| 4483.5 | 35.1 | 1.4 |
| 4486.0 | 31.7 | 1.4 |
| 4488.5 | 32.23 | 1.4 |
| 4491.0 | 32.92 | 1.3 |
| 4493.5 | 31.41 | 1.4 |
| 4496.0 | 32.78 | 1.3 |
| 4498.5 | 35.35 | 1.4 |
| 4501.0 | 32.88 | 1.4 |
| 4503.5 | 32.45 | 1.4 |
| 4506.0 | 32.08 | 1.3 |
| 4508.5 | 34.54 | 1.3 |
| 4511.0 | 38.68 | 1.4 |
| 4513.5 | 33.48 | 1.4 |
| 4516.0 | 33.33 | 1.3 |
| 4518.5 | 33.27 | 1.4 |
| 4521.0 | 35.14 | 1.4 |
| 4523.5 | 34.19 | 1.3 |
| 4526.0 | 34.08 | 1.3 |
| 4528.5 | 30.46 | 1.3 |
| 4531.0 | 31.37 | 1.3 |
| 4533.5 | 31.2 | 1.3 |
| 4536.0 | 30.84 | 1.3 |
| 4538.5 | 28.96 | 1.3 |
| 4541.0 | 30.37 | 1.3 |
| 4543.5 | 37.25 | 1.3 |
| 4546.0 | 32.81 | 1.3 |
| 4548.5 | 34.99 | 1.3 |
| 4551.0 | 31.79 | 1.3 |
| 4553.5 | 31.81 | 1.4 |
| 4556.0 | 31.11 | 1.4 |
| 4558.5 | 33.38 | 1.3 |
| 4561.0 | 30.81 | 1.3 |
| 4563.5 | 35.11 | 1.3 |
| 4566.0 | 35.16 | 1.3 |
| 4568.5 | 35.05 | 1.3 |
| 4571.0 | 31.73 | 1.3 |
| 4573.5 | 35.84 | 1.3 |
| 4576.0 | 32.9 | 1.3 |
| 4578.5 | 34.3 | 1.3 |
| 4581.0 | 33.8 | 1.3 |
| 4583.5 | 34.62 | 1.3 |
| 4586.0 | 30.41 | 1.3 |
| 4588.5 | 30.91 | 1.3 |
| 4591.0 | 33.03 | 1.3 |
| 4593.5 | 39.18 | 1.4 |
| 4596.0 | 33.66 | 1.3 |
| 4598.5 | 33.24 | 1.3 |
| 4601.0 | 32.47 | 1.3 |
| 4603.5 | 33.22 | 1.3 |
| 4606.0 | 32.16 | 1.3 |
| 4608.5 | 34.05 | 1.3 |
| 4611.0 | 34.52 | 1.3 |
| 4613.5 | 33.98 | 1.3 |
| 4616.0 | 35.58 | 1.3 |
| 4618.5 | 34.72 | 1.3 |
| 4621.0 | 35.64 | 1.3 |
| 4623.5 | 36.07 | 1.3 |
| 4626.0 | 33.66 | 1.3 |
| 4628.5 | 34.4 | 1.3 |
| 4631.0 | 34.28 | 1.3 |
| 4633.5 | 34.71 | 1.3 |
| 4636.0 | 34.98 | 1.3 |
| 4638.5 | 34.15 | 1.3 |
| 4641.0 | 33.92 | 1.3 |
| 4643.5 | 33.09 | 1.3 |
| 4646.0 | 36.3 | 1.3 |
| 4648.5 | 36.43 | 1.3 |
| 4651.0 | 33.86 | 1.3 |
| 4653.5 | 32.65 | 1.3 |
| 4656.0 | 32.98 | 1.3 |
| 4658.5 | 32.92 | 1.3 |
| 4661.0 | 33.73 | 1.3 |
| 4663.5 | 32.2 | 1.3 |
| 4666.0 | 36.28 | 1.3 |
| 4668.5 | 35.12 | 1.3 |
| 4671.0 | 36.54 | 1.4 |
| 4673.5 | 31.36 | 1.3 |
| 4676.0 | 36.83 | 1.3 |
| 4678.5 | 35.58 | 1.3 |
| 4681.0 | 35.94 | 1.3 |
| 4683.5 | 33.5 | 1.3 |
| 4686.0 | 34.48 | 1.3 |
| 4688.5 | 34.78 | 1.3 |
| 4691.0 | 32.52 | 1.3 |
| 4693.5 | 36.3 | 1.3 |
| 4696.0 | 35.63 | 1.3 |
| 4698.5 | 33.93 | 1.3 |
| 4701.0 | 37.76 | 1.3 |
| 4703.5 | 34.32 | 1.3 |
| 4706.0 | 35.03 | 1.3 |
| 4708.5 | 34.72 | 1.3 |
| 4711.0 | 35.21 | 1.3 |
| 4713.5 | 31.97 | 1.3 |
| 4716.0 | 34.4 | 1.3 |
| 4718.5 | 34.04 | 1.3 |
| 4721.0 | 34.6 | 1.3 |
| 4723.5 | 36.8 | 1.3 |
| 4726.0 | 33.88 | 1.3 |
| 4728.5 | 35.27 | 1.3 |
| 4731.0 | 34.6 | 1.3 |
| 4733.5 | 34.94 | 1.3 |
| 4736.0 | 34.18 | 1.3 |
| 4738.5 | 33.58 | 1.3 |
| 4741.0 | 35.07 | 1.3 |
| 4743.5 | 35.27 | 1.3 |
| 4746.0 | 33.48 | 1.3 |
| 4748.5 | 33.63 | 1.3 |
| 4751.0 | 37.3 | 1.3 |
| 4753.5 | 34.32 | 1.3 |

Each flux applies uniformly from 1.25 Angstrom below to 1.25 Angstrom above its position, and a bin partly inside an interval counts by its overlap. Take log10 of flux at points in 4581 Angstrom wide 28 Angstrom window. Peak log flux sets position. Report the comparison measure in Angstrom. 4593.5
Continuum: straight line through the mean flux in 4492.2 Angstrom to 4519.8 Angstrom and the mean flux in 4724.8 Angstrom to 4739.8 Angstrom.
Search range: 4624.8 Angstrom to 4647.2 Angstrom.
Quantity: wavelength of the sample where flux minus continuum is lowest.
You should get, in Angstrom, 4643.5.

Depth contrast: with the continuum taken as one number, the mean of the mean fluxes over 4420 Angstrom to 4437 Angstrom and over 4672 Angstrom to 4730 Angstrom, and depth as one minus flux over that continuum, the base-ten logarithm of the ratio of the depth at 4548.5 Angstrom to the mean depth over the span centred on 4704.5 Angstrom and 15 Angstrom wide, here 0.0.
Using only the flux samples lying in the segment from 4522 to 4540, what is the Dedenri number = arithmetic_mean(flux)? 31.6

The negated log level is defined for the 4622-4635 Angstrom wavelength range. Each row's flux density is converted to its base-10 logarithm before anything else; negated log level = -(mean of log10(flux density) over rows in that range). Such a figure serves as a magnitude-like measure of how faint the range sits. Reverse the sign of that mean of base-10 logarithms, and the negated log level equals -1.54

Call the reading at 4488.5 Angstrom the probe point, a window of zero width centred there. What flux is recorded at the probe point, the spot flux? 32.23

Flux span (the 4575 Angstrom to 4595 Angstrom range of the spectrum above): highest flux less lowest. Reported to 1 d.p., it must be 8.8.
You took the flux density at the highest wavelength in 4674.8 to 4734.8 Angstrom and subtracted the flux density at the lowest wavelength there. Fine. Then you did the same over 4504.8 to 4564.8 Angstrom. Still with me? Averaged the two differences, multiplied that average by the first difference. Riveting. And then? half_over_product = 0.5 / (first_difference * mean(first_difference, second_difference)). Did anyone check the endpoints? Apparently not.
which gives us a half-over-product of -0.5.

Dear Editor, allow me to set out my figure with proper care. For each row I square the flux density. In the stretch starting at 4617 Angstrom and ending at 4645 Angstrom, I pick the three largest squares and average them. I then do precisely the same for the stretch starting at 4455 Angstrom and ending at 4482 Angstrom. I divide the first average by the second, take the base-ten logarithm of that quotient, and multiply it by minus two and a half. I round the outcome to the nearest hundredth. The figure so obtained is -0.12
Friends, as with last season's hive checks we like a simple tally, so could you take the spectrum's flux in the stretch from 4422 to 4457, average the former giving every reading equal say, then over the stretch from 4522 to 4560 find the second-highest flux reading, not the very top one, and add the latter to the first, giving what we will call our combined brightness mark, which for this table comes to 66.8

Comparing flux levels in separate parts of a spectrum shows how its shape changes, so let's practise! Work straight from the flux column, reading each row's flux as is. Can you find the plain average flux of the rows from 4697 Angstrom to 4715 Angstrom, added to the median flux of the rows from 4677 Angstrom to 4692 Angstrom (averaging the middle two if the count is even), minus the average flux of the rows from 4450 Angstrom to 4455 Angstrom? 36.4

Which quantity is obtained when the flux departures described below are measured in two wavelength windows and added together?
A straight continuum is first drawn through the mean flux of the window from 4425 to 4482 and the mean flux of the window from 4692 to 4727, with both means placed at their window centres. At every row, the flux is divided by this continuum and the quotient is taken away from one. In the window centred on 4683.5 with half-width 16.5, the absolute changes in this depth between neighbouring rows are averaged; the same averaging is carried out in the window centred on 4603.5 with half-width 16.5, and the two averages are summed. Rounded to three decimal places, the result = 0.117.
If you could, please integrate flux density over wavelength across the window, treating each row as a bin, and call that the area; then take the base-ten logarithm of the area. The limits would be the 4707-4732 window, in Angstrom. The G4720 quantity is 2.94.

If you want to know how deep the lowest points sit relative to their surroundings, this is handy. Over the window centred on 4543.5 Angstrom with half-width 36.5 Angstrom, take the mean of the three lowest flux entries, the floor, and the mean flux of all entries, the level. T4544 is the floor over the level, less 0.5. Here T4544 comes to 0.400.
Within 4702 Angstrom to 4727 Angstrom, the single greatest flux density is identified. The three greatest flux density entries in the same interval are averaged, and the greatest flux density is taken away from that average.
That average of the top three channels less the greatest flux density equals -1.12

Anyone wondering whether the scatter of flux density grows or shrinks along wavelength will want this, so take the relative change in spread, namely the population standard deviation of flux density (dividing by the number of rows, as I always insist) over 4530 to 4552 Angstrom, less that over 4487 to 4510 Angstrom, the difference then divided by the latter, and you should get 1.05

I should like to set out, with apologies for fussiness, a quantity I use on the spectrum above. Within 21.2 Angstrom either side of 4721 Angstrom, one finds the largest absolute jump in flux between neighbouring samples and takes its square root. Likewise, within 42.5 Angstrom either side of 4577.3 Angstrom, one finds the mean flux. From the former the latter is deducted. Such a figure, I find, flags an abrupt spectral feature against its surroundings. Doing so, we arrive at -31.5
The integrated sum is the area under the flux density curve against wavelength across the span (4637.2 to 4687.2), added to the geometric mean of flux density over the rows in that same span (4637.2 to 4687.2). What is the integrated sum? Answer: 1754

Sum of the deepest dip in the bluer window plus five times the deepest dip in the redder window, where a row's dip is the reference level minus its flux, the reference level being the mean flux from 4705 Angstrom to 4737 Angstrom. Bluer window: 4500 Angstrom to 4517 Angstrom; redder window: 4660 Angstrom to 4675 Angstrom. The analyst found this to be 19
